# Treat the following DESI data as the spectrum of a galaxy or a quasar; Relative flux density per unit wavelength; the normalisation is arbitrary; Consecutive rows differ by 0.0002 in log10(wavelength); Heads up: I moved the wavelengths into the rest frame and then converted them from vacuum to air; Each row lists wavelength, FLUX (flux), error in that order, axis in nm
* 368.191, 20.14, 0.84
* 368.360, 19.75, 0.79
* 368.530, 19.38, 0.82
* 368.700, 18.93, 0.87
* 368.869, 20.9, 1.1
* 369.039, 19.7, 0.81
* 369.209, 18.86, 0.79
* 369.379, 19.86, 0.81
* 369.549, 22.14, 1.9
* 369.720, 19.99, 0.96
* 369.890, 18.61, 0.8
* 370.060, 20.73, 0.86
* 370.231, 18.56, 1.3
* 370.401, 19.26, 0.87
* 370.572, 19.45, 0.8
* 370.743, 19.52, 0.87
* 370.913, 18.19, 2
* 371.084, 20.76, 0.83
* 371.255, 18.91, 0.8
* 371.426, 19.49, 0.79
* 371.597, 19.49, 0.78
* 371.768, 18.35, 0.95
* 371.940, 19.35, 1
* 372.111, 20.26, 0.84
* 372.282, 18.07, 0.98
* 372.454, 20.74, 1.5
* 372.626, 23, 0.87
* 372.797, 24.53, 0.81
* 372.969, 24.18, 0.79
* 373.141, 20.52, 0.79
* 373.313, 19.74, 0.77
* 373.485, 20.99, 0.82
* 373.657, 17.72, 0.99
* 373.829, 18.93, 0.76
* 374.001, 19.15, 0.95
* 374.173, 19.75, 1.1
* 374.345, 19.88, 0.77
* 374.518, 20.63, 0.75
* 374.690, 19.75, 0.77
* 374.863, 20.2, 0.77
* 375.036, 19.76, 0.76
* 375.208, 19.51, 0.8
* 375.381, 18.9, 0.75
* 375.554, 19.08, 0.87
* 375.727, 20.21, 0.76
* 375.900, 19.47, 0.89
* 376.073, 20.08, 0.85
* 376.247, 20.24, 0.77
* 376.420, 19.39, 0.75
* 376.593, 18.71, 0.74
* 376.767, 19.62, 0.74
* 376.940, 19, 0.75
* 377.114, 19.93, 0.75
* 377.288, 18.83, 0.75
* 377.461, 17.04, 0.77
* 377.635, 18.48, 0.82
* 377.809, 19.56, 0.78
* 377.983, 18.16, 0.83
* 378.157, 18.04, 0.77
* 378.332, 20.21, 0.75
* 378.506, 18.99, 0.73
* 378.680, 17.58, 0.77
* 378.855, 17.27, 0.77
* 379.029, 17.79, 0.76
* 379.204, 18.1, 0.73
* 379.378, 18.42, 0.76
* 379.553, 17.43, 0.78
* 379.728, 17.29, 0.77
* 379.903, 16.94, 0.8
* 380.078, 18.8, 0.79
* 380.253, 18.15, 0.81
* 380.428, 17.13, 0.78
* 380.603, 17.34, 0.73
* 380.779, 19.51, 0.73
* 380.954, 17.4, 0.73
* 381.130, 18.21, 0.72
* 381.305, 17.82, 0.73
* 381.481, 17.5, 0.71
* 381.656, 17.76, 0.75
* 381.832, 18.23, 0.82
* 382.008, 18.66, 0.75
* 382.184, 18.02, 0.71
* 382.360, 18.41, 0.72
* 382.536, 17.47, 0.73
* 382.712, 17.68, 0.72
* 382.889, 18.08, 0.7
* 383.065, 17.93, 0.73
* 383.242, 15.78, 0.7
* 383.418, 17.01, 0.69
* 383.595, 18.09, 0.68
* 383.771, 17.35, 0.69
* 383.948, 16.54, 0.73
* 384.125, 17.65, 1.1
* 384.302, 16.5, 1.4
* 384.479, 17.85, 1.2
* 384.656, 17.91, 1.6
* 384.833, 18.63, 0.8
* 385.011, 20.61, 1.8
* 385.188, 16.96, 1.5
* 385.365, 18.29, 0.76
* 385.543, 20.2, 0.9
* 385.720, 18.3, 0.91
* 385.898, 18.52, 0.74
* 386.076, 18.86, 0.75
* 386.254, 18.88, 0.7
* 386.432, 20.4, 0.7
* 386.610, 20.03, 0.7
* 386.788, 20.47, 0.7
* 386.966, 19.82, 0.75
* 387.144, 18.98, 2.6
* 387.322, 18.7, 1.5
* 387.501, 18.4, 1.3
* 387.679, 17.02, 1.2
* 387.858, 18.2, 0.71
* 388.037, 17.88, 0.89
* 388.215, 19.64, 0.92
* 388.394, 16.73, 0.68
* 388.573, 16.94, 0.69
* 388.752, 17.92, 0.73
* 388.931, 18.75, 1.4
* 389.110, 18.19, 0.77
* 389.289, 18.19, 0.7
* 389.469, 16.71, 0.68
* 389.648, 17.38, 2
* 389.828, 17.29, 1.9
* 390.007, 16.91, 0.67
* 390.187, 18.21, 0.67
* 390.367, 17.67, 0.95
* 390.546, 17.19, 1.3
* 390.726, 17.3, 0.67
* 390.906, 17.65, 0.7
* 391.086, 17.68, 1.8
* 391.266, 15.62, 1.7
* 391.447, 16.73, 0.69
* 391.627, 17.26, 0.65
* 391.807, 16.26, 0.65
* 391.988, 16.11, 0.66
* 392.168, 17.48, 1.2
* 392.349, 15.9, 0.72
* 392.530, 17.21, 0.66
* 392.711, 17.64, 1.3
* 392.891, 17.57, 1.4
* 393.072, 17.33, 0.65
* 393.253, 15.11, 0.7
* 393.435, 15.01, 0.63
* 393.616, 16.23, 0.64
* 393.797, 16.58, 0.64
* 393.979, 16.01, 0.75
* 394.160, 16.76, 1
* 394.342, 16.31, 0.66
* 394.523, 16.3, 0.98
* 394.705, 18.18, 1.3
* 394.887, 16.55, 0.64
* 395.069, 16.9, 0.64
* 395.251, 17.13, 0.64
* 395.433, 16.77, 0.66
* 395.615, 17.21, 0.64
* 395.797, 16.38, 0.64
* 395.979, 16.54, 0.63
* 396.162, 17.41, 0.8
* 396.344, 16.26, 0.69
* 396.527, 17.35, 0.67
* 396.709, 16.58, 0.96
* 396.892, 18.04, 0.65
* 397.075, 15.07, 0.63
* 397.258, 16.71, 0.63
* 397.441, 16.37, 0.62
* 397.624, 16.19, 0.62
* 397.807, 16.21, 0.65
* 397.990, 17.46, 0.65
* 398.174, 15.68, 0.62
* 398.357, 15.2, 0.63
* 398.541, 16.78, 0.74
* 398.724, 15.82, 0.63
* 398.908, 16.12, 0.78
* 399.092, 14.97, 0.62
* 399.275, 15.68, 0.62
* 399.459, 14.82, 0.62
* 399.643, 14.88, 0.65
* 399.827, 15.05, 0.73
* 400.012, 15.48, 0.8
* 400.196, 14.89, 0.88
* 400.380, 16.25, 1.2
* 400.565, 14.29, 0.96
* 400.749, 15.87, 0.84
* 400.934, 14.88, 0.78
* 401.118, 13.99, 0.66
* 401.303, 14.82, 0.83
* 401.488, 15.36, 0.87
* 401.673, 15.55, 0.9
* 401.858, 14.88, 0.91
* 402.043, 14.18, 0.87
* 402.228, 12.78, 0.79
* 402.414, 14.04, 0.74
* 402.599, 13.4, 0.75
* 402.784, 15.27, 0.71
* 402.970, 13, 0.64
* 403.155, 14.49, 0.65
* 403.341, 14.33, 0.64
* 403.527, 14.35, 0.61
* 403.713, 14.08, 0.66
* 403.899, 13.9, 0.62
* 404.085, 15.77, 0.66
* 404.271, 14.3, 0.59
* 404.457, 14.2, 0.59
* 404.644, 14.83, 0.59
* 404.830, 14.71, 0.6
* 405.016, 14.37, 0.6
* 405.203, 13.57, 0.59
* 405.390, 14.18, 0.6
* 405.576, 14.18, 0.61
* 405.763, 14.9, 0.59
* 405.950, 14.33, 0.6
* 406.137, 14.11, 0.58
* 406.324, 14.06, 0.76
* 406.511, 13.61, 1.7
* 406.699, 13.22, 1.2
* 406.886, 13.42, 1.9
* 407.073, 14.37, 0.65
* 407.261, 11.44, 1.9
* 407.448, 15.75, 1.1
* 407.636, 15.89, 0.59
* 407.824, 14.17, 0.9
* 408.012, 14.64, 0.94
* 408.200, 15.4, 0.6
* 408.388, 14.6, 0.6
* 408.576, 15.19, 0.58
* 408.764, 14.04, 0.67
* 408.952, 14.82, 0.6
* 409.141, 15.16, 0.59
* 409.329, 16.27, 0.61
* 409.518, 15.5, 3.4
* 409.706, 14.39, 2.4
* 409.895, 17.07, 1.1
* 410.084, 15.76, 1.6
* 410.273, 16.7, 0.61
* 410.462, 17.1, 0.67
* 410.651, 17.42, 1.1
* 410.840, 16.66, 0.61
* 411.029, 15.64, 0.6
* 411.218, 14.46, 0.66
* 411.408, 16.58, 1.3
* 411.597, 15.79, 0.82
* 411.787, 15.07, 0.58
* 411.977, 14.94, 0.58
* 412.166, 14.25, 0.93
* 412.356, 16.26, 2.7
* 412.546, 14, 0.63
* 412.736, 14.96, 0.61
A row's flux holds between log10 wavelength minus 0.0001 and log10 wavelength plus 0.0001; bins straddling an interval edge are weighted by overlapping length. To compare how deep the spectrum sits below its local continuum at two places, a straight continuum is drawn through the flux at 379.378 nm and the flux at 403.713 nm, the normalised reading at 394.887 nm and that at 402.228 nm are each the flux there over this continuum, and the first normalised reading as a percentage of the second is 119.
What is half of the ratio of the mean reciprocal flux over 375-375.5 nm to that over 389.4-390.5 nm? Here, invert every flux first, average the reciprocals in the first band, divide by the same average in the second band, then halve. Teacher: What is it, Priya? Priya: 0.45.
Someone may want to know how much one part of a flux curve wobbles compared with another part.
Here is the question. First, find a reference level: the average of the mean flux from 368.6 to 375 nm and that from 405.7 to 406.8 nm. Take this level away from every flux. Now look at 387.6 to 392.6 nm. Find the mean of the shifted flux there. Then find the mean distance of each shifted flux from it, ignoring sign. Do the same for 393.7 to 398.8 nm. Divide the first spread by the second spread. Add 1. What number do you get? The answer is 2.22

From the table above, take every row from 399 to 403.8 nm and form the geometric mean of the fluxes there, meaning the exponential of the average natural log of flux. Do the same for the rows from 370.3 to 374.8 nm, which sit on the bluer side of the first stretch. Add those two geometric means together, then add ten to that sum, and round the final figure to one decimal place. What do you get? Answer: 44.6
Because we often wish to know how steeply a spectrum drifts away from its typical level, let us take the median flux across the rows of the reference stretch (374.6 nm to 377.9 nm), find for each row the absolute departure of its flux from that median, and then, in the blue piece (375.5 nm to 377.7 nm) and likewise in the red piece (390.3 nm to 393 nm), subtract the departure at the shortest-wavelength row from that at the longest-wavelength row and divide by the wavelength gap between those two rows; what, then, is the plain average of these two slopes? 0.16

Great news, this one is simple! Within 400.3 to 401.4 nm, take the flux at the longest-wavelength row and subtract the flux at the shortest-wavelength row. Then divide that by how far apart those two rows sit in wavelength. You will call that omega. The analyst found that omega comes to -1.5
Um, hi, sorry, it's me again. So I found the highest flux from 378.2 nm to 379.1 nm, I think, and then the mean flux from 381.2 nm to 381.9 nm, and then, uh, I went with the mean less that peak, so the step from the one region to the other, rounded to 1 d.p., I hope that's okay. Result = -2.4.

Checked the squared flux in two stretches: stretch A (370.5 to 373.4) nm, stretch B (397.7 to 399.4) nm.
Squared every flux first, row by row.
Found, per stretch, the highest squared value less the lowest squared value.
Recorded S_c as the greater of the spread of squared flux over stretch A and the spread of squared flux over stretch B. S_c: 275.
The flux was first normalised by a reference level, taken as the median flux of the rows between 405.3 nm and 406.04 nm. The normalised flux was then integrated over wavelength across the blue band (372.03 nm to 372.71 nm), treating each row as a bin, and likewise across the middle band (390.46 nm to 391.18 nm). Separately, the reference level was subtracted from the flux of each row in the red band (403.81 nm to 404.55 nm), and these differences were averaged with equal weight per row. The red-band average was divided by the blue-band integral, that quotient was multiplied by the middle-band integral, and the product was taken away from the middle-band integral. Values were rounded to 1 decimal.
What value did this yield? 0.6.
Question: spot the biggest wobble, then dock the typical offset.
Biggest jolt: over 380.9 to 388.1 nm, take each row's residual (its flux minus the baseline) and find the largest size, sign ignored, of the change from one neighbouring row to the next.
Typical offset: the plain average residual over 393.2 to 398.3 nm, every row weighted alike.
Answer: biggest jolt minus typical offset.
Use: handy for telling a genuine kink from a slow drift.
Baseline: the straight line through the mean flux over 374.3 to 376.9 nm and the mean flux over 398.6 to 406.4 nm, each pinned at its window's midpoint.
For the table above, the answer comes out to 3.0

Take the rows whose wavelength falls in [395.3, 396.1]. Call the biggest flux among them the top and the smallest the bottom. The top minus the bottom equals 0.8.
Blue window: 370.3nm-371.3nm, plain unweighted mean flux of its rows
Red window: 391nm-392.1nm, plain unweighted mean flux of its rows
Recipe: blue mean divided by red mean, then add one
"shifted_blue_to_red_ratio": 2.16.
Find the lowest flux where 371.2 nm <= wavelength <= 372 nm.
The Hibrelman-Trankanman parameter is 18.35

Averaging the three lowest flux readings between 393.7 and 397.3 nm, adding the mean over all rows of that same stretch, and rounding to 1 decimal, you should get 32.5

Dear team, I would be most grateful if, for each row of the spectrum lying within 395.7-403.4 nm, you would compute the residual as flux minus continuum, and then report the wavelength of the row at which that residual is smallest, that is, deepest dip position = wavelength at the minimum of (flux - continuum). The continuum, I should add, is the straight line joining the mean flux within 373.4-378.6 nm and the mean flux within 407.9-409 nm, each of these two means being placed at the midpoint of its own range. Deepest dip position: 402.228 nm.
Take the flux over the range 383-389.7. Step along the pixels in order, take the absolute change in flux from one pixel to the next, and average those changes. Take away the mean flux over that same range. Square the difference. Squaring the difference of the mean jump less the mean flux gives 295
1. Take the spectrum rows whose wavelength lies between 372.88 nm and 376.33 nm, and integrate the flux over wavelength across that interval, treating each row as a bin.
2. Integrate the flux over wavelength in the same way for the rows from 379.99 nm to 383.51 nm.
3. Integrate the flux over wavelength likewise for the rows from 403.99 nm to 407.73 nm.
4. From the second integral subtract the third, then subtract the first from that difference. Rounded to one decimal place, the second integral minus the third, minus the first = -59.3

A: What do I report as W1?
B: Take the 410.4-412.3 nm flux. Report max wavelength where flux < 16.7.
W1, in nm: 412.166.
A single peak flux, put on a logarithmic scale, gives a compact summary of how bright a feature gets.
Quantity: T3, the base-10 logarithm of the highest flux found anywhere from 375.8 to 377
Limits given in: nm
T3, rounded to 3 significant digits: 1.31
